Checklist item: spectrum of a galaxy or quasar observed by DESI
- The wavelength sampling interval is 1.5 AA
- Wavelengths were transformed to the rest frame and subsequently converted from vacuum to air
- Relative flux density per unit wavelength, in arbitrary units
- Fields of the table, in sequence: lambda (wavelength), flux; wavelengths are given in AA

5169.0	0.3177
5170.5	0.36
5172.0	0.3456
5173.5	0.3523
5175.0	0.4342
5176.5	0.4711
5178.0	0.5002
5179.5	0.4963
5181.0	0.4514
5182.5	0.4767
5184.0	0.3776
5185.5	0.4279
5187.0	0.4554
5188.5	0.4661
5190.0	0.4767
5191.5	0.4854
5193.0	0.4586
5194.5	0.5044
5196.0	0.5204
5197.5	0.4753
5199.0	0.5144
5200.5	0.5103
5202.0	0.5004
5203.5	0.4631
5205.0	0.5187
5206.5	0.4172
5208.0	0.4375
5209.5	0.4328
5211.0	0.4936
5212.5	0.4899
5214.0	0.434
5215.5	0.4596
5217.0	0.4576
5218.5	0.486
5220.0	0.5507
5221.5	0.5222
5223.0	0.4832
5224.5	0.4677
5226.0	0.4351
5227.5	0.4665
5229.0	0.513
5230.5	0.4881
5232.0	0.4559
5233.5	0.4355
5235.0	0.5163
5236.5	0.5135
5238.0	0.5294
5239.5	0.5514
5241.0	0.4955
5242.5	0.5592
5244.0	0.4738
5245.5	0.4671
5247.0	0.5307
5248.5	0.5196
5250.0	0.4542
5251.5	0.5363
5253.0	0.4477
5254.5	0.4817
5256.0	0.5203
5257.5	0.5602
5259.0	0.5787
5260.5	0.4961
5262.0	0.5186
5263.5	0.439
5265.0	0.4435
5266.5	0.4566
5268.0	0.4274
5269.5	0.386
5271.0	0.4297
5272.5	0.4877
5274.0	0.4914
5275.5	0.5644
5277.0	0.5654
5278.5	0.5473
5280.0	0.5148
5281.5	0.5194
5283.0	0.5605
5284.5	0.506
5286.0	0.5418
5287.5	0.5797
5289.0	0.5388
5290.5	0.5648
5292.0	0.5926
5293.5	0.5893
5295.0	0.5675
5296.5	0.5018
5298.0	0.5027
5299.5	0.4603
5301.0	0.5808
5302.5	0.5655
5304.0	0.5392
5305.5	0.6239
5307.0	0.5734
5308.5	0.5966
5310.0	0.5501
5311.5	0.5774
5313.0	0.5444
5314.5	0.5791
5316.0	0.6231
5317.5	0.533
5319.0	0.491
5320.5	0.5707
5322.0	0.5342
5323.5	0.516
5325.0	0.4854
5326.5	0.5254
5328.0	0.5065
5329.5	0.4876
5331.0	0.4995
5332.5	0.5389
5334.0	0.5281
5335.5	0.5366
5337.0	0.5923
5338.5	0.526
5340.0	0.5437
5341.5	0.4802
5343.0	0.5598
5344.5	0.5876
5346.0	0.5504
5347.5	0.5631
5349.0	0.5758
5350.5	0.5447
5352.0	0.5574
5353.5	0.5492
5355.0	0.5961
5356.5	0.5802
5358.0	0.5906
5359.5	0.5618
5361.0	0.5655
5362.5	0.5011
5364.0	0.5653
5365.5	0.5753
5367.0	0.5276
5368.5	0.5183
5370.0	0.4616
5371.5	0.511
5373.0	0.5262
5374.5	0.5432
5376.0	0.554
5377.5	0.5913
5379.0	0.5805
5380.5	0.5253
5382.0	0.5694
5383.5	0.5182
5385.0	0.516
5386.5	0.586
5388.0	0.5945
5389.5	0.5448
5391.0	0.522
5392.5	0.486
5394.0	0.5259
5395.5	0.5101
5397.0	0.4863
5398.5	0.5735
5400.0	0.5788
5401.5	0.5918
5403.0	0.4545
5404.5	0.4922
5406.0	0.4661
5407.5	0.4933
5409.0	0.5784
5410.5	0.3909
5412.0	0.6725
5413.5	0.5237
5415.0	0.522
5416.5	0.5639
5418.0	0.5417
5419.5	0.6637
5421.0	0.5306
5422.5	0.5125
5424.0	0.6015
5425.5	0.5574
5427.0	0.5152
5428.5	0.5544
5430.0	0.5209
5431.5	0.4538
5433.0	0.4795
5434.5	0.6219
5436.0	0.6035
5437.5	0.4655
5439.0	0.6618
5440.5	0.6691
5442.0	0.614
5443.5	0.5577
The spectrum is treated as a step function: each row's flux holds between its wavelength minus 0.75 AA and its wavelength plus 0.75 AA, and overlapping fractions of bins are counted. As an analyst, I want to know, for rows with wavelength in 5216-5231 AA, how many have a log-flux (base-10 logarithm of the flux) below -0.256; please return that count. 10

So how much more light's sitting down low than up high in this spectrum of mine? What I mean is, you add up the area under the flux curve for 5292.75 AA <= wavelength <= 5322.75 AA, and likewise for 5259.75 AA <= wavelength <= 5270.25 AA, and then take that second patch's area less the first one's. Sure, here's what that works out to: -12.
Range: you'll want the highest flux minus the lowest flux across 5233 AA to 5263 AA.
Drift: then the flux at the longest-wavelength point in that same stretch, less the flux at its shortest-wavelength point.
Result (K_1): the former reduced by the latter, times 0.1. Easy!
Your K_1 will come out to 0.006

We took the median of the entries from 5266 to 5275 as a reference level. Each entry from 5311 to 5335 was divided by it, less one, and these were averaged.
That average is 0.204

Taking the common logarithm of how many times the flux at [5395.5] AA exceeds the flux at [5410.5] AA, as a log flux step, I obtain 0.12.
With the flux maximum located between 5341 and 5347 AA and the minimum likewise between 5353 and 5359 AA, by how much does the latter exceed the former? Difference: -0.04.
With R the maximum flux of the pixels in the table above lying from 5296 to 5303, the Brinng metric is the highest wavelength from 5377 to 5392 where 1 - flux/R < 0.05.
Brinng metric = 5388.0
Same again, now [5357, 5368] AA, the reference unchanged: 5365.5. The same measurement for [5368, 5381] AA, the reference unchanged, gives 5379.0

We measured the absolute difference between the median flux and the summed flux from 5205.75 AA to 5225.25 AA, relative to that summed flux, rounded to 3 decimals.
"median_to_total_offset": 0.924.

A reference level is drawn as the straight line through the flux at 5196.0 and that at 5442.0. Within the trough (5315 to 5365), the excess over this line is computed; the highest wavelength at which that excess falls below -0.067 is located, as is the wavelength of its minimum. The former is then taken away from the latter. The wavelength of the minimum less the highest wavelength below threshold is -21.0 AA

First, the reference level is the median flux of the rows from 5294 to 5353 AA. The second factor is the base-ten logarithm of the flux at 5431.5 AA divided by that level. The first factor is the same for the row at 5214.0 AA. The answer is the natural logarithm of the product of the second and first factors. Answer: -4.9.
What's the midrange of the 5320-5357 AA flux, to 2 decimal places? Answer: 0.54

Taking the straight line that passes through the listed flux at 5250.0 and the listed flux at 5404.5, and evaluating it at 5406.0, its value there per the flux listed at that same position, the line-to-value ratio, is 1.06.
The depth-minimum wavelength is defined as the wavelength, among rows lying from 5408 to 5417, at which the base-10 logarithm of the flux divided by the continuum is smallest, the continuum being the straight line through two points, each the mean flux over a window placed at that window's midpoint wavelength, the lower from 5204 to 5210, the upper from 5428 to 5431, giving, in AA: 5410.5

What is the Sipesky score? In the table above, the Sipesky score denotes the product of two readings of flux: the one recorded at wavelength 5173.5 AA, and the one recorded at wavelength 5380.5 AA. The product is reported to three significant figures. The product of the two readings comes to 0.185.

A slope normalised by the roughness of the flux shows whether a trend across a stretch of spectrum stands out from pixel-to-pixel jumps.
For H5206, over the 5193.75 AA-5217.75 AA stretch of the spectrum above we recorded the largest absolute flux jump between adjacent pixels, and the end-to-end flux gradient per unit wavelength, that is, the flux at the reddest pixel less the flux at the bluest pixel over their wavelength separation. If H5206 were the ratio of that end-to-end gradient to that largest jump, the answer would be -0.020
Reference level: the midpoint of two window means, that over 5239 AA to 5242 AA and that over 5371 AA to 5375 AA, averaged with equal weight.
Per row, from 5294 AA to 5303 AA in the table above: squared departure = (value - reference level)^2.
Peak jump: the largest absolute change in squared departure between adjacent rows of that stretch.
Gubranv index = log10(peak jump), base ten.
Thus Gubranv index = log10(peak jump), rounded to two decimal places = -2.43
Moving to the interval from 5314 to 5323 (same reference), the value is -2.02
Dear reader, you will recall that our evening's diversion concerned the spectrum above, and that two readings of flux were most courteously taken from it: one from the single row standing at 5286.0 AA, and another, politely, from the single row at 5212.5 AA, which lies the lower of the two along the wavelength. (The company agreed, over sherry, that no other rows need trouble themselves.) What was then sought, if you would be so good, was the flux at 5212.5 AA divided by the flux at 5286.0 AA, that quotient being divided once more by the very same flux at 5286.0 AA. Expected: 1.67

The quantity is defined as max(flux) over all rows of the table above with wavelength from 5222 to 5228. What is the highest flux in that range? 0.4832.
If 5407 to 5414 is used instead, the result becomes 0.6725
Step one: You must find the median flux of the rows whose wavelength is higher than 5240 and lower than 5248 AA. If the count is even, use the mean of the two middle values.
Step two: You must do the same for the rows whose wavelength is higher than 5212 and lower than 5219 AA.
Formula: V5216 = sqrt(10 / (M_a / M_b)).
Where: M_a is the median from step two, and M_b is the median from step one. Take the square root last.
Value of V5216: 3.28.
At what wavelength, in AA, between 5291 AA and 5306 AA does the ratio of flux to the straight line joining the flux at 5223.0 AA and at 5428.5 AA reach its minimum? 5299.5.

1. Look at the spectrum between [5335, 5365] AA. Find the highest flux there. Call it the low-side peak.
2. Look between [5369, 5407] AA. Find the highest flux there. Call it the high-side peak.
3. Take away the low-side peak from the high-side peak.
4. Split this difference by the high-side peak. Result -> 0.00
